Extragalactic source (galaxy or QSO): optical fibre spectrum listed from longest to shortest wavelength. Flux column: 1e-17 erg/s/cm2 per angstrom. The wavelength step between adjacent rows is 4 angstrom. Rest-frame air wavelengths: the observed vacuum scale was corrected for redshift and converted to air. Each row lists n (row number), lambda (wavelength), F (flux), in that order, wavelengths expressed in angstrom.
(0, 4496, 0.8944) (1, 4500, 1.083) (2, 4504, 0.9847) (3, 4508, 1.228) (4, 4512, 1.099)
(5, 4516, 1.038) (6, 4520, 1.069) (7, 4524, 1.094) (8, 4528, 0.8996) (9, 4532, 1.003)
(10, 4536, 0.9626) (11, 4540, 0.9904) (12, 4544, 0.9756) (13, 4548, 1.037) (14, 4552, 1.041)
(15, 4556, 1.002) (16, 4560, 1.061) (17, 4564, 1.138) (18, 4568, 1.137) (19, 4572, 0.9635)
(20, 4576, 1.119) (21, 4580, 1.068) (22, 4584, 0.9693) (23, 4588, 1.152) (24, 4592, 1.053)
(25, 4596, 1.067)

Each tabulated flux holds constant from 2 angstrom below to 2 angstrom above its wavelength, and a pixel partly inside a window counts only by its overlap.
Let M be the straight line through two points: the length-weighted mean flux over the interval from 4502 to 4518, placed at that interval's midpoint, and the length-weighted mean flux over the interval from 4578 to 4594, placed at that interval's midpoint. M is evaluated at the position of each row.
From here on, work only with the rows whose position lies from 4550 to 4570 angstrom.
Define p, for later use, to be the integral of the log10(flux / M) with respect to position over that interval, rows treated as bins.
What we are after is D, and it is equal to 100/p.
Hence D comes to 2630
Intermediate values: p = 0.04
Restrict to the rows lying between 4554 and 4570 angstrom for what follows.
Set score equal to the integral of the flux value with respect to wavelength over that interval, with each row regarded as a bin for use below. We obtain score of 17.4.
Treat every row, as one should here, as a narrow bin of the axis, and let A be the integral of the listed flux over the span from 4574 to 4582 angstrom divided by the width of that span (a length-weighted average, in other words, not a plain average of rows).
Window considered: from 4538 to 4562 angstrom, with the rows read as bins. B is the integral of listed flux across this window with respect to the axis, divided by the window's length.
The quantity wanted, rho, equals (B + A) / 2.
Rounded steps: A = 1.09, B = 1.02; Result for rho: 1.06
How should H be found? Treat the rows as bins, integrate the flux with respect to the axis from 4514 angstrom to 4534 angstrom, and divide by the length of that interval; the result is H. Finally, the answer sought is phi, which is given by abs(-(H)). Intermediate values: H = 1.02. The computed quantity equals 1.02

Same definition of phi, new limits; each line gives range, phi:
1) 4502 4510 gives 1.11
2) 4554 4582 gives 1.07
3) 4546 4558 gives 1.03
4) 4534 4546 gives 0.98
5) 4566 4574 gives 1.05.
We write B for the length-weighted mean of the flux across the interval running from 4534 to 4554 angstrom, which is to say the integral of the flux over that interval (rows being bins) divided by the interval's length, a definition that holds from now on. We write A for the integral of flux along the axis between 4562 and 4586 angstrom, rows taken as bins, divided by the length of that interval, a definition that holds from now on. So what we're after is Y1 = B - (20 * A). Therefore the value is -20.3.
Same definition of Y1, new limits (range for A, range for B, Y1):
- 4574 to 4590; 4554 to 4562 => -20.5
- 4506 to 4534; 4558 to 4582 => -20.1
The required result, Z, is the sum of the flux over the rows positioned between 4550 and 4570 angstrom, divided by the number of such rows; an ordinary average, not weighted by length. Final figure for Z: 1.08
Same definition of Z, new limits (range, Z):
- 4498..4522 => 1.08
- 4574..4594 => 1.07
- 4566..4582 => 1.07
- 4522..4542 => 0.99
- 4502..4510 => 1.11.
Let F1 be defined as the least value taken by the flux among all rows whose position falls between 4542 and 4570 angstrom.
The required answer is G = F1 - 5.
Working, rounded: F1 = 0.9756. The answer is -4.02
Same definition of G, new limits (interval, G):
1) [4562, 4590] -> -4.04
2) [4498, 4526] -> -4.02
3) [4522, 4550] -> -4.10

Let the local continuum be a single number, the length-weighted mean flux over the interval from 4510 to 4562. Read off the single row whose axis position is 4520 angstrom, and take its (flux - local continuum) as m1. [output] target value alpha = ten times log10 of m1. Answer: -13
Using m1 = 0.05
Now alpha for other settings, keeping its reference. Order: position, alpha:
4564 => -9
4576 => -10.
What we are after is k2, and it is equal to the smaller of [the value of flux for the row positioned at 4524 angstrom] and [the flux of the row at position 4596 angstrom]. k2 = 1.07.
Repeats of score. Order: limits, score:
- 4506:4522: 17.7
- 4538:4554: 16.2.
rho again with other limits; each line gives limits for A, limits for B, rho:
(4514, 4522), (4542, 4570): 1.05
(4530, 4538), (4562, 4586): 1.02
